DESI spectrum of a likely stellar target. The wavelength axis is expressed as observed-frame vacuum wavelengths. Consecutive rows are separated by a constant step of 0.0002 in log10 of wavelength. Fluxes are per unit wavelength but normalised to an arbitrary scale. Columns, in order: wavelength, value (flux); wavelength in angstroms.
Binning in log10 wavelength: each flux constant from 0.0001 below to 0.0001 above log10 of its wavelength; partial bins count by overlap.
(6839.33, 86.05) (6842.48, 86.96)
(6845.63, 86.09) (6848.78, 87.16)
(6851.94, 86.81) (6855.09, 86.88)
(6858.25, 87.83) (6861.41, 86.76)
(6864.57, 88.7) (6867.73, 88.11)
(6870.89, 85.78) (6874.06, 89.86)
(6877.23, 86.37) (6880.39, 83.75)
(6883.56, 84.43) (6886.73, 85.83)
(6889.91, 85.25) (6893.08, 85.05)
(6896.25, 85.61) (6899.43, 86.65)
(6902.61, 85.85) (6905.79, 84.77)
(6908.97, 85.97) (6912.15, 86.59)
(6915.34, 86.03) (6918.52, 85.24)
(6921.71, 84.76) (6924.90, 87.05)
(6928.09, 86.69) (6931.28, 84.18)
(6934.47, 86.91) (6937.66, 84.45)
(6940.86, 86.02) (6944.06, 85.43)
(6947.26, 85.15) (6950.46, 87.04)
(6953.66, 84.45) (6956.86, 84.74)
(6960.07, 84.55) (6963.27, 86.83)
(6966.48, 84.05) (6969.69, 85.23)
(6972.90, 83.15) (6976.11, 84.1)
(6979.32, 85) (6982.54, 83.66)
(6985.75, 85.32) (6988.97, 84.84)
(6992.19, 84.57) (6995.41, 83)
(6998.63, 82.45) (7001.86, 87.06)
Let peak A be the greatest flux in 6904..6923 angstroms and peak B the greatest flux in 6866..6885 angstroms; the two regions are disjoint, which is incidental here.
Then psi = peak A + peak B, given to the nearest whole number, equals 176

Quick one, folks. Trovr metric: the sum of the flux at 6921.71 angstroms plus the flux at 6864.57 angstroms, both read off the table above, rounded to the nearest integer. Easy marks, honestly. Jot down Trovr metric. 173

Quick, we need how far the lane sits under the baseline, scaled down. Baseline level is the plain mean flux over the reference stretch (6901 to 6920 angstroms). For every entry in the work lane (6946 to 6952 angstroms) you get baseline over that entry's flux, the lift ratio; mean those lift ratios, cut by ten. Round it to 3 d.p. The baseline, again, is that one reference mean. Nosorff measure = 0.100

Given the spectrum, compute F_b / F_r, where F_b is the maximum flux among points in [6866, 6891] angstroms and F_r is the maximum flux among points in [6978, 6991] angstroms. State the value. 1.053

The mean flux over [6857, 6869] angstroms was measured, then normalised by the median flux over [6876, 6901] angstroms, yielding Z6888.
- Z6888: 1.03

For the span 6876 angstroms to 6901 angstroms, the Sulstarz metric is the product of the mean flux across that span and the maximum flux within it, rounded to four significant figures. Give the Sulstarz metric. 7397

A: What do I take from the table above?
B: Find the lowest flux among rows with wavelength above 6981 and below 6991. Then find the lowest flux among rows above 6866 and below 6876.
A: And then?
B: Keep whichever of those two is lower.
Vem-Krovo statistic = 83.7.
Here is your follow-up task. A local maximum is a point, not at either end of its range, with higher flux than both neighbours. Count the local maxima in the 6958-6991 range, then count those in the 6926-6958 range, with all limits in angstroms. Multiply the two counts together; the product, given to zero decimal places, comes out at 12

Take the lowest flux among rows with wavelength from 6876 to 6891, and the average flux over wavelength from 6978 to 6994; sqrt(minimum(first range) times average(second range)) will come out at 84.2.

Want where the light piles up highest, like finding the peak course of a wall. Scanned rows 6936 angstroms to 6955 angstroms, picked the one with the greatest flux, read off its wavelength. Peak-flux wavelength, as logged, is 6950.46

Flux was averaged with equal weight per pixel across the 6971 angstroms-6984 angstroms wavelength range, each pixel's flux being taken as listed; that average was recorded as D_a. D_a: 84.0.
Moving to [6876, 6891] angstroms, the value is 85.1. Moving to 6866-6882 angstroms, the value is 86.8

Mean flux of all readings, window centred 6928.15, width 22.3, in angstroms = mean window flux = 85.6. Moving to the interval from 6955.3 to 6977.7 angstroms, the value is 84.7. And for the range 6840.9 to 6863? 86.9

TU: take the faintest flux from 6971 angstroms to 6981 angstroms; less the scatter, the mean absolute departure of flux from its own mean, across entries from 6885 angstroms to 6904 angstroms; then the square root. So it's 9.10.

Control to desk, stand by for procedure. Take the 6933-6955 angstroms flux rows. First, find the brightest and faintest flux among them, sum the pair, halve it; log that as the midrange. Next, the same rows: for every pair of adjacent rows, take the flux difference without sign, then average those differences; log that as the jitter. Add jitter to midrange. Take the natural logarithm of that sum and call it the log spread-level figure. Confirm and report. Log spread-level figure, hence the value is 4.47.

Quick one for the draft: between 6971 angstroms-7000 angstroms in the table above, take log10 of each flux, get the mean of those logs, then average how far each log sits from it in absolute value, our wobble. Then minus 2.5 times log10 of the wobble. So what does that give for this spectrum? 5.9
